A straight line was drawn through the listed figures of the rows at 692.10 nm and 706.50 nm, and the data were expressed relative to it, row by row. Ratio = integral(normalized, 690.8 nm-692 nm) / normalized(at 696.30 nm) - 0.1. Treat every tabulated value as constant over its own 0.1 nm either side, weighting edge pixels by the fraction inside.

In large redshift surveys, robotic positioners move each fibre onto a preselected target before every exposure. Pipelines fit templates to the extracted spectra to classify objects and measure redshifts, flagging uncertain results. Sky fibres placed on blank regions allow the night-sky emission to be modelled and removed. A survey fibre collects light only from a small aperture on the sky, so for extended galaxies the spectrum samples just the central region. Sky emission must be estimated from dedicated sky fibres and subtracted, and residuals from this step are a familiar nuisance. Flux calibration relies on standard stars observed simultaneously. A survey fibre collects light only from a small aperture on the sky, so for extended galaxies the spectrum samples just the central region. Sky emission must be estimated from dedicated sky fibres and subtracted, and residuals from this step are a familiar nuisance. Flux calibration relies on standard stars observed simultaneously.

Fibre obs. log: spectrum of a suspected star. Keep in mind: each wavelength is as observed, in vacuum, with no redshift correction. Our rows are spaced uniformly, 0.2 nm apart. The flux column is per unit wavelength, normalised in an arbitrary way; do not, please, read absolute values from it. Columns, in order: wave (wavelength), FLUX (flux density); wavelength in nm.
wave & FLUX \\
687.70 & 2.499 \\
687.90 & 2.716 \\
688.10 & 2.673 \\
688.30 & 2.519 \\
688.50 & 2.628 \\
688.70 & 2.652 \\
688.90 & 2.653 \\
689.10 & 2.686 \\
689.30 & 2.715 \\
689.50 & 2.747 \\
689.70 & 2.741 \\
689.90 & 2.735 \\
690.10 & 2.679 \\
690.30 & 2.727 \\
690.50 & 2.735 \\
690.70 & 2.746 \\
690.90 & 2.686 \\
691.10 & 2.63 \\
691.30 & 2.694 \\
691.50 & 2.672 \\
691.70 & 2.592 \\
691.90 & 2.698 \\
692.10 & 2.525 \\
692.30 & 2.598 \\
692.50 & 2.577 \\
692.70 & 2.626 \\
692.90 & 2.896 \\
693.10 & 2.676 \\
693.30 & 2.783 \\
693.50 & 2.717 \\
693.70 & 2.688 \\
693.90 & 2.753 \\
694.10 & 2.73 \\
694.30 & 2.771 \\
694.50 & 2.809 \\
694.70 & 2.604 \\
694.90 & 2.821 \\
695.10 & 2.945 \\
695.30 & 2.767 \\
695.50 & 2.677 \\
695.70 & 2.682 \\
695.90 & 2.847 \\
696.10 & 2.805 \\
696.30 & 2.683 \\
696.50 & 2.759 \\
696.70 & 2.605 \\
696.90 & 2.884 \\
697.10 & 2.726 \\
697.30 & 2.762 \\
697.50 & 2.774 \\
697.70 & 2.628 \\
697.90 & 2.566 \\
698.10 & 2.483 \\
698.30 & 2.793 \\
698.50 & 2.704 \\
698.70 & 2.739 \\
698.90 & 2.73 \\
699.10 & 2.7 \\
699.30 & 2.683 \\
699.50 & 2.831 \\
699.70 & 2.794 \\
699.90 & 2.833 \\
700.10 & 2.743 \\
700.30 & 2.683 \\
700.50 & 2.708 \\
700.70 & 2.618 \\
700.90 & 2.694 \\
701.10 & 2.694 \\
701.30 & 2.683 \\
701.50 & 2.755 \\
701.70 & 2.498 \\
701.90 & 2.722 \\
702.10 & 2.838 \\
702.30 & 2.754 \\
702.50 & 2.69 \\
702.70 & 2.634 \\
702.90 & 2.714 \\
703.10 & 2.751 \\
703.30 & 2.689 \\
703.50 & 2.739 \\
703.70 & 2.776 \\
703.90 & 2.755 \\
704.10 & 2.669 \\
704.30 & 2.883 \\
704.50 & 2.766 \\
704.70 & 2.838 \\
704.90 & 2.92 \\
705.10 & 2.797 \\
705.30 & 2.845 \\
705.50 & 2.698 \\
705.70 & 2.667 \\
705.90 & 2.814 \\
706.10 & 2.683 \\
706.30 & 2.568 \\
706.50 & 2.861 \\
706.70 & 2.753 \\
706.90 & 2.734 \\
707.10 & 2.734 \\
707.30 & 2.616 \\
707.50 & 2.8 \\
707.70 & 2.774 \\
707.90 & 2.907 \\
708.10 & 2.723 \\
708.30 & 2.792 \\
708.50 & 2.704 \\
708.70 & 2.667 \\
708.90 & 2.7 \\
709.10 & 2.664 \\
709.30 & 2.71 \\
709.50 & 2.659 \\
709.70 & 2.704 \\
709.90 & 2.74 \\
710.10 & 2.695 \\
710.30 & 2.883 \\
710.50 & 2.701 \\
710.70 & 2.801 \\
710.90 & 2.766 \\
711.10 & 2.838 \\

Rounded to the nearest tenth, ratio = 1.1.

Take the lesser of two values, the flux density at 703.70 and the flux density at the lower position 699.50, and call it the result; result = 2.78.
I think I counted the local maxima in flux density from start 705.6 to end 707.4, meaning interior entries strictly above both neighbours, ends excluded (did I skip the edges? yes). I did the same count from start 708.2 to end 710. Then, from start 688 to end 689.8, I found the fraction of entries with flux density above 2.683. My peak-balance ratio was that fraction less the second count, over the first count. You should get -0.78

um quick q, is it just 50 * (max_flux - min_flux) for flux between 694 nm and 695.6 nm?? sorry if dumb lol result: 17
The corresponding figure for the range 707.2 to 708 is 15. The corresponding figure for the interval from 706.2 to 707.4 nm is 15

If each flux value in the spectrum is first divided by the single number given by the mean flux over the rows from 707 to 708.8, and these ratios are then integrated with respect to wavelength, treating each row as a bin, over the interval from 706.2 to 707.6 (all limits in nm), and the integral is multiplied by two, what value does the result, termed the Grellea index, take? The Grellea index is 2.78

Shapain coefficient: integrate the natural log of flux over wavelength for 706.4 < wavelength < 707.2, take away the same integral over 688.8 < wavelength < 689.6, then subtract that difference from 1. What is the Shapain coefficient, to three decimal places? 0.980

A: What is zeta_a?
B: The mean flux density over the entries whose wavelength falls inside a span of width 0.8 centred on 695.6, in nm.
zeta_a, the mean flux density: 2.743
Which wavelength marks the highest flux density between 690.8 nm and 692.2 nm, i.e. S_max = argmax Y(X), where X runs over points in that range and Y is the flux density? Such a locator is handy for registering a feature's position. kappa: 691.90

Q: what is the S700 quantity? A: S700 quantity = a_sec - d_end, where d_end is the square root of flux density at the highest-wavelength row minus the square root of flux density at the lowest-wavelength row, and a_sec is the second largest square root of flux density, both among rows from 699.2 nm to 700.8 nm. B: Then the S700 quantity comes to 1.70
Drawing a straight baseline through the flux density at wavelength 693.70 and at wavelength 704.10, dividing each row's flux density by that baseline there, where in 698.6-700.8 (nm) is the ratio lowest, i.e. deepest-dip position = 700.70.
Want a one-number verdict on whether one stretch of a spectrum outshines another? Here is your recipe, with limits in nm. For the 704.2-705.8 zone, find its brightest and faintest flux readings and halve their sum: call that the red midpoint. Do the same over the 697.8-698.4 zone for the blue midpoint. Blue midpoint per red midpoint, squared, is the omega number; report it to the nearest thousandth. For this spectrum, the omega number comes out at 0.892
